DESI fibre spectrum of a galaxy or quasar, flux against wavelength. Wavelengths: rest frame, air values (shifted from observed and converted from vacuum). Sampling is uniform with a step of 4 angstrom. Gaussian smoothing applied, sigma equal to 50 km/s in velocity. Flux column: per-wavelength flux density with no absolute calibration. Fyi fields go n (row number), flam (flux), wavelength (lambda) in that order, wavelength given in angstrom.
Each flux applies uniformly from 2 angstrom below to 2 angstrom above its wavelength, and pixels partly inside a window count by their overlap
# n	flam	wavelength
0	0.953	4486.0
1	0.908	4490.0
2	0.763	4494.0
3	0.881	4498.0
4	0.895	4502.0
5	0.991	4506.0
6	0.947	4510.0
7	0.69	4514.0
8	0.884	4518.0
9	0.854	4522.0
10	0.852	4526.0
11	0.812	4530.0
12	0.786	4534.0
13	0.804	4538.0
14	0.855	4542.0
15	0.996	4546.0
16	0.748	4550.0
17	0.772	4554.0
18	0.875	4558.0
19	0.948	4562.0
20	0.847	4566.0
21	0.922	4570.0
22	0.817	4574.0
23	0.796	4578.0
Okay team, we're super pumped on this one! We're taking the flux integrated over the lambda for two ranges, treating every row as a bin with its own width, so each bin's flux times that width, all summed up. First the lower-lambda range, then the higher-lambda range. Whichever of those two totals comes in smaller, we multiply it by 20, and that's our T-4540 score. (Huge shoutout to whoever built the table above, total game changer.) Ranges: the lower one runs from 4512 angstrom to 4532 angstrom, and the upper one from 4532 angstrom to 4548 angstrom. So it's 275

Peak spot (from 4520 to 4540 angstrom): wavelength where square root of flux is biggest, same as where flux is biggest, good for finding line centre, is 4522.0 angstrom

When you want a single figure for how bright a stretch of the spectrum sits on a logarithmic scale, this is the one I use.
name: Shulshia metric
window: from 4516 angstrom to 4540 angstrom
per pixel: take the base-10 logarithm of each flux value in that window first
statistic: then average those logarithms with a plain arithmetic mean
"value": -0.080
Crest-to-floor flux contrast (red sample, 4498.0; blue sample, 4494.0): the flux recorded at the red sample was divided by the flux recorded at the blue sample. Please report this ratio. 1.15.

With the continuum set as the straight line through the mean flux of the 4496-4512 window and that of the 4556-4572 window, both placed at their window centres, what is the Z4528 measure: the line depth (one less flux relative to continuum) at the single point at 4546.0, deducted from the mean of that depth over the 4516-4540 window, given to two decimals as 0.19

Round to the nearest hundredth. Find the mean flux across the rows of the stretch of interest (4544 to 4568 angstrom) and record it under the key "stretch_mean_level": 0.86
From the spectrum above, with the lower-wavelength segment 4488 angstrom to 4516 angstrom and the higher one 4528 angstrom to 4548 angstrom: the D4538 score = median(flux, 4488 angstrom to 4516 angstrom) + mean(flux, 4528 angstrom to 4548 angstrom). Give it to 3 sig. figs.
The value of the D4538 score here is 1.75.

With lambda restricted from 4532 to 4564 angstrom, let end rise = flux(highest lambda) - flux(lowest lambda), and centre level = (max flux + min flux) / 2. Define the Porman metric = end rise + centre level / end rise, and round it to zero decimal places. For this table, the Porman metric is 6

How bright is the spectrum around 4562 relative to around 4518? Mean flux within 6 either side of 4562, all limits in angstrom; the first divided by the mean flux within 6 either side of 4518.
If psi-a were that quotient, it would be 1.10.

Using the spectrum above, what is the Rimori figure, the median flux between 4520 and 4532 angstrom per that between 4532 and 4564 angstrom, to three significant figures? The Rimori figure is 1.03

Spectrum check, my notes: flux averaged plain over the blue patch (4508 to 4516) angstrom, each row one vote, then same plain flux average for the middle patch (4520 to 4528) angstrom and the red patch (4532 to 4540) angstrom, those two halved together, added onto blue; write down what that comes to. 1.64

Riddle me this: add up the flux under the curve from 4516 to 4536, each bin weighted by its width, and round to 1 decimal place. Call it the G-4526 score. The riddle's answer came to 16.8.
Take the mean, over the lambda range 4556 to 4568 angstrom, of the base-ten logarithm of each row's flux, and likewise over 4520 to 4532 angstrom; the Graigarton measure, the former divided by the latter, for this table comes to 0.67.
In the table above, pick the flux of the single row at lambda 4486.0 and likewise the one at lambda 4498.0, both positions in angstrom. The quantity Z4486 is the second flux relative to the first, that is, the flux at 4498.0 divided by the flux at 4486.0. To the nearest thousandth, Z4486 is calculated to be 0.924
